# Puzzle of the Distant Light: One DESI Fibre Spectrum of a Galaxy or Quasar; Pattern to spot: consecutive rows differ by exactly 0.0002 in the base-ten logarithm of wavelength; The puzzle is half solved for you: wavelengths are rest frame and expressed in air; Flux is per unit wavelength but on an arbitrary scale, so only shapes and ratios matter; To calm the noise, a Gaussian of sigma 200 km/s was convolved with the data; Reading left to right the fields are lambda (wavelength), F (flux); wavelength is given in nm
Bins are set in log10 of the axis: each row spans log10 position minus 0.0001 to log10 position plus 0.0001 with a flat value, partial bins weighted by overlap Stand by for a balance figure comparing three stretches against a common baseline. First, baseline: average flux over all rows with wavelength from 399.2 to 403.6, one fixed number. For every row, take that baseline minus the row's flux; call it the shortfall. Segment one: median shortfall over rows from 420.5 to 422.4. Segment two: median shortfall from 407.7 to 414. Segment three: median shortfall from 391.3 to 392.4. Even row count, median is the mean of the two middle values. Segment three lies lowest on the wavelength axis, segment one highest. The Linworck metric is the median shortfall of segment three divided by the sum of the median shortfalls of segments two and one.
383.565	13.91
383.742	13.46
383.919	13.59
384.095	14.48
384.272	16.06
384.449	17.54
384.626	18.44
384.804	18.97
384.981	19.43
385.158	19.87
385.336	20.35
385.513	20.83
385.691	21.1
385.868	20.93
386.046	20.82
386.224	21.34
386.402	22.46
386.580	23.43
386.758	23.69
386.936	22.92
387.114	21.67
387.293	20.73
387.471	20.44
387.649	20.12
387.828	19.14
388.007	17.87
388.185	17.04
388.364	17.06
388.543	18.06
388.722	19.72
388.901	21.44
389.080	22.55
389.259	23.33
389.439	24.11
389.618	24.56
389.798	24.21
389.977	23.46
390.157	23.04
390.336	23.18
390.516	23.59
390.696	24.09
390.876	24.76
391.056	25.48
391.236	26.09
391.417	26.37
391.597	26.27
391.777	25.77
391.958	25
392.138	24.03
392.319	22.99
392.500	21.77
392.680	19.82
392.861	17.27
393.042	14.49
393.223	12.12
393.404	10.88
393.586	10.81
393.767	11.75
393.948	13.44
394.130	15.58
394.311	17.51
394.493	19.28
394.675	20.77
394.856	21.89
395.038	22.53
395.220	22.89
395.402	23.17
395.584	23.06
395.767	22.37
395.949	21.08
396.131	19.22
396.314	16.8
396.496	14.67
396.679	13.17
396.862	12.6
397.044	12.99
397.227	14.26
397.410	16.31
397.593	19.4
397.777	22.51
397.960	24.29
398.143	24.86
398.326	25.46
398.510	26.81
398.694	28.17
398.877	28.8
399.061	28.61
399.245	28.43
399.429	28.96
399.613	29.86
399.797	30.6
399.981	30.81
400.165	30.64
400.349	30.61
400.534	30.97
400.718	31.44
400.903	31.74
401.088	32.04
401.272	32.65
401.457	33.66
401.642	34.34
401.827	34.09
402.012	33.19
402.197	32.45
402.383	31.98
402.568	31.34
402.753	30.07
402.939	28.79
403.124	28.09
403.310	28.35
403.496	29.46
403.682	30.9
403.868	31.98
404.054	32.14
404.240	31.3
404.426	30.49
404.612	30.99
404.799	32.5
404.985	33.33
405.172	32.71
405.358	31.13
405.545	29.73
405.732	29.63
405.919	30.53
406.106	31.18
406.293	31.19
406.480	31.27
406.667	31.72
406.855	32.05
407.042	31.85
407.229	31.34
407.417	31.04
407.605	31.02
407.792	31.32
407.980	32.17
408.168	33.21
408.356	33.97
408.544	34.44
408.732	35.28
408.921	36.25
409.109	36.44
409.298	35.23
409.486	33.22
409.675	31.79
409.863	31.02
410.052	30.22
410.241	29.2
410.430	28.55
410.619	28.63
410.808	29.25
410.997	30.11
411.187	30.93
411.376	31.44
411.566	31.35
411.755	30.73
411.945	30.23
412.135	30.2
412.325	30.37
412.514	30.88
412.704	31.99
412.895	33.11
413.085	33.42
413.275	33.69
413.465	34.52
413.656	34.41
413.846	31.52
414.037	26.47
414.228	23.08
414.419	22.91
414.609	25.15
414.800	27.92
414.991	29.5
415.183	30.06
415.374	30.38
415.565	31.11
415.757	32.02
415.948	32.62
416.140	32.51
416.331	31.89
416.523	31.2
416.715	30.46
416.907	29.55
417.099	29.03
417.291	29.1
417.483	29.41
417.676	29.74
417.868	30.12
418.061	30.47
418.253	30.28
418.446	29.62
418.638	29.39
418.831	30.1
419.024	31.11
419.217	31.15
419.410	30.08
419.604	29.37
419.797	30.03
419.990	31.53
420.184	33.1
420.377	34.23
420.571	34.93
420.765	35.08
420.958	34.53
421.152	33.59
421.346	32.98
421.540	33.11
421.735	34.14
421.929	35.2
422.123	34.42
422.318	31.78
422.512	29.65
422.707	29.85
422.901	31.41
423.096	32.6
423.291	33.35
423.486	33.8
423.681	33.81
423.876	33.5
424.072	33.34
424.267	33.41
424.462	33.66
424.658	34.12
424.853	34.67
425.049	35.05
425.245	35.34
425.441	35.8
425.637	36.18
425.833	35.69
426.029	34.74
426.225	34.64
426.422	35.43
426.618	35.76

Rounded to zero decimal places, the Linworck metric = -2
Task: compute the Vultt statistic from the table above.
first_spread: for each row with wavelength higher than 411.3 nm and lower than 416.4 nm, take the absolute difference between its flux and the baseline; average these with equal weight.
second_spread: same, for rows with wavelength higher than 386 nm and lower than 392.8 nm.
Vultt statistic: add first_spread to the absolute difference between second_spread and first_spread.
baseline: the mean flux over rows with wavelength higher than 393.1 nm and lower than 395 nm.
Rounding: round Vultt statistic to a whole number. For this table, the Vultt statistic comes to 23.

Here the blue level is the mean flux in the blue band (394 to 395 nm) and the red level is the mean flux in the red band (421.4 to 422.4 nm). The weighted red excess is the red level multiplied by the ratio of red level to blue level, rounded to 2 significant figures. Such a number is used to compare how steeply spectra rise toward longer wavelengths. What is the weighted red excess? 60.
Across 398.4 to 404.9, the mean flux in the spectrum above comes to 30.8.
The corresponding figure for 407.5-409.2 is 33.8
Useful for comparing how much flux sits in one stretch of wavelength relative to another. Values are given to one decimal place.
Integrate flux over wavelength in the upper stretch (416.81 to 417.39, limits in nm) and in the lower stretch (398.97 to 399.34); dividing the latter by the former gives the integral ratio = 0.6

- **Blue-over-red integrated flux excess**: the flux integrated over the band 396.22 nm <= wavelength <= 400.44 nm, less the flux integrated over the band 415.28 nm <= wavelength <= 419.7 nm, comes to -36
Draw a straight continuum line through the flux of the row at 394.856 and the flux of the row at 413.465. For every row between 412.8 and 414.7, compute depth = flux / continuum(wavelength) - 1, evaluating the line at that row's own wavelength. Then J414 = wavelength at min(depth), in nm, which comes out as 414.419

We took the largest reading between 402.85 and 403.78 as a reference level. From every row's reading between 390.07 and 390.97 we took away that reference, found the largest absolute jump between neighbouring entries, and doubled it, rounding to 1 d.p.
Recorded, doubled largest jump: 1.3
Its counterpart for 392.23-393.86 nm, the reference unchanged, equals 5.6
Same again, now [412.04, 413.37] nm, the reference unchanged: 2.2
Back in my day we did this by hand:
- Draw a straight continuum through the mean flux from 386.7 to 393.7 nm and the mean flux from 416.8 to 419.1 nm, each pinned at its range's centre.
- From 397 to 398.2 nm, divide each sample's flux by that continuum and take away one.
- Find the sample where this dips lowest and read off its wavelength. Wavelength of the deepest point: 397.044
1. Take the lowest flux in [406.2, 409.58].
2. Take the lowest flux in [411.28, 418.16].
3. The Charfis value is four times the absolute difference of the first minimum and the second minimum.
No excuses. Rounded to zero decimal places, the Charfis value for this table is 32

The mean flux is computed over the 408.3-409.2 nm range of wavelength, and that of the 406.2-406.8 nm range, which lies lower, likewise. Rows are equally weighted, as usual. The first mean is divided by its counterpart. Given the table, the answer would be 1.1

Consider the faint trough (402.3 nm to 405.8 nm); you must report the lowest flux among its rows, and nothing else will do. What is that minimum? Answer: 28.09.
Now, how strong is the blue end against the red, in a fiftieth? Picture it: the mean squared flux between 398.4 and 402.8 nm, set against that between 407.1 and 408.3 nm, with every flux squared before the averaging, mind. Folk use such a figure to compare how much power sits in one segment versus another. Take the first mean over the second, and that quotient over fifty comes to 0.019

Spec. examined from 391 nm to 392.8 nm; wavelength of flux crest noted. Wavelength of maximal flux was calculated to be 391.417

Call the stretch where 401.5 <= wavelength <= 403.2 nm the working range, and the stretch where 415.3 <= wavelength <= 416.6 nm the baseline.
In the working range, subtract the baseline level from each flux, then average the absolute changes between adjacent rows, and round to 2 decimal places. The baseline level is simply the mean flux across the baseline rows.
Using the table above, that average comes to 0.78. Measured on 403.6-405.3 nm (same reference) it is 0.79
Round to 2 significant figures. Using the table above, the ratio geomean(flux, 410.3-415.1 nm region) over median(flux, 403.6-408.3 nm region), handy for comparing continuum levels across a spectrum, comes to 0.95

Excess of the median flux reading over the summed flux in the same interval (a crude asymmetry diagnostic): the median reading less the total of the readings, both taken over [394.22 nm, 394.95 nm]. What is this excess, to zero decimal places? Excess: -59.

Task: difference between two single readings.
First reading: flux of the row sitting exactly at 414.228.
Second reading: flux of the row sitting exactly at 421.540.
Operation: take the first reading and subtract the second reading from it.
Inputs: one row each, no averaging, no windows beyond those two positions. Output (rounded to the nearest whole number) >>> -10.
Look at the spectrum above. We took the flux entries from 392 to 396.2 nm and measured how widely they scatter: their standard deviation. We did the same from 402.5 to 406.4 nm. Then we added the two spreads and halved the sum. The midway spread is 2.9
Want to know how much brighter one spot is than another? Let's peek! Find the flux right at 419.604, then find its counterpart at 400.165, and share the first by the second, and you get 0.96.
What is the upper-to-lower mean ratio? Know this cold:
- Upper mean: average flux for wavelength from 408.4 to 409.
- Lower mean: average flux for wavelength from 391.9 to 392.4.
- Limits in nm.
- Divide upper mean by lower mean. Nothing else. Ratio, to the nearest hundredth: 1.47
